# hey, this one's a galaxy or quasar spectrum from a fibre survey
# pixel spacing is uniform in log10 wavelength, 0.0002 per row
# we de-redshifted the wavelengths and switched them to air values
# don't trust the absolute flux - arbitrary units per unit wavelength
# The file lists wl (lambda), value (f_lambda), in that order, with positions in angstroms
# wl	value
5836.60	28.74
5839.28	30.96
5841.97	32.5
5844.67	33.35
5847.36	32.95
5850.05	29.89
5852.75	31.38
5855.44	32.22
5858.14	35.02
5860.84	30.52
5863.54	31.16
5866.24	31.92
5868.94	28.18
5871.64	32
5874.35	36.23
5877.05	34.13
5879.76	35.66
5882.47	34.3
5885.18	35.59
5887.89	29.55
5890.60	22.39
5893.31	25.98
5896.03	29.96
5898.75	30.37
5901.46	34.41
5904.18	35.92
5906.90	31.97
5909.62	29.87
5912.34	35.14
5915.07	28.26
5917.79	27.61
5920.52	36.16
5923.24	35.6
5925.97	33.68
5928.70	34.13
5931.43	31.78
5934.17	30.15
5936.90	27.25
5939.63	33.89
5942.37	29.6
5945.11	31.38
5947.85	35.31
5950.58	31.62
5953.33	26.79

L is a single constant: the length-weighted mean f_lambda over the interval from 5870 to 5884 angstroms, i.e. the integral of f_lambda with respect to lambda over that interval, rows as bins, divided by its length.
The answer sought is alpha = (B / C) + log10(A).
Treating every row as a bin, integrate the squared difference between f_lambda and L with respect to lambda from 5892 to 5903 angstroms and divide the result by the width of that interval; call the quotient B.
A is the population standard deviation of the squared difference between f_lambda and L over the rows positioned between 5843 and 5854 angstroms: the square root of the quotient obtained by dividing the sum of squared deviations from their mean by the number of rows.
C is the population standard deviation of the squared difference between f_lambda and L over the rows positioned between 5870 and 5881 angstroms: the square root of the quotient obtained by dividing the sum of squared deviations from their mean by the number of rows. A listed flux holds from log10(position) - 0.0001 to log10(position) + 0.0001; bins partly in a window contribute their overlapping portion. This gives 13.5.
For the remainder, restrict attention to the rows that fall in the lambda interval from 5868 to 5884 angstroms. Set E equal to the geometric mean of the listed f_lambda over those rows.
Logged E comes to 33.30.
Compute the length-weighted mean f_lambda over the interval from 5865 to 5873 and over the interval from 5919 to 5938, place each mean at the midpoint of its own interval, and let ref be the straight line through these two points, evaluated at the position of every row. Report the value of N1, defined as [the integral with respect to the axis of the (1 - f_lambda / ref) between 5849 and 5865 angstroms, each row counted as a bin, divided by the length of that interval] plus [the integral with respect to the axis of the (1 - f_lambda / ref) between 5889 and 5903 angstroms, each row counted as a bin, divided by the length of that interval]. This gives 0.04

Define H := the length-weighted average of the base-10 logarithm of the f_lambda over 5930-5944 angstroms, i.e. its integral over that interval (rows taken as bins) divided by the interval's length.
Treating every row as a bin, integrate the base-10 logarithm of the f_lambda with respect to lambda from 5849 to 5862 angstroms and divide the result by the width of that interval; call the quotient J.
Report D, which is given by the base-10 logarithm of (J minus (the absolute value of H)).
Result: -1.73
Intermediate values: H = 1.48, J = 1.50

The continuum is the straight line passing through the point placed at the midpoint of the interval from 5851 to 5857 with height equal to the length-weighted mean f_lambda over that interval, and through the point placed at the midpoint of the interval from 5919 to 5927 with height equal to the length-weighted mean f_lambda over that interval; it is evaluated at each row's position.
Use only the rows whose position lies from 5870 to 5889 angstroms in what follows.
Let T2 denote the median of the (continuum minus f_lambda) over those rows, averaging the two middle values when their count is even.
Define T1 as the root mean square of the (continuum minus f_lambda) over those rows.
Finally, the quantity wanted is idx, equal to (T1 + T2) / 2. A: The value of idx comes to 0.6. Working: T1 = 2.5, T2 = -1.3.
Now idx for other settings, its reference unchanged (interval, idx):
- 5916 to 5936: 2.7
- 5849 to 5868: 1.0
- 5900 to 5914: 1.0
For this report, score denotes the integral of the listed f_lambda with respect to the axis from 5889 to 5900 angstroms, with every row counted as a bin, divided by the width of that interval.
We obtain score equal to 27.2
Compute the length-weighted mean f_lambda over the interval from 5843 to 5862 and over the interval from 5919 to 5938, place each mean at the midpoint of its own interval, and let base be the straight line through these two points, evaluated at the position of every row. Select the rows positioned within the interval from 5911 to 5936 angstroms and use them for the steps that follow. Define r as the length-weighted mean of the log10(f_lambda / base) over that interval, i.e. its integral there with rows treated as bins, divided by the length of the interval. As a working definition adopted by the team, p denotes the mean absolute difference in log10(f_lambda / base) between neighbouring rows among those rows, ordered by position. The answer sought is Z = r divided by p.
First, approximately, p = 0.039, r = -0.0057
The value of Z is -0.14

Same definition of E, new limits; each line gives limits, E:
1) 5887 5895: 25.81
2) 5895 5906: 32.57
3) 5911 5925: 32.33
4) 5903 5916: 32.10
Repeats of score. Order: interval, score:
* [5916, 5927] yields 33.1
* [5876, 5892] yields 31.9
